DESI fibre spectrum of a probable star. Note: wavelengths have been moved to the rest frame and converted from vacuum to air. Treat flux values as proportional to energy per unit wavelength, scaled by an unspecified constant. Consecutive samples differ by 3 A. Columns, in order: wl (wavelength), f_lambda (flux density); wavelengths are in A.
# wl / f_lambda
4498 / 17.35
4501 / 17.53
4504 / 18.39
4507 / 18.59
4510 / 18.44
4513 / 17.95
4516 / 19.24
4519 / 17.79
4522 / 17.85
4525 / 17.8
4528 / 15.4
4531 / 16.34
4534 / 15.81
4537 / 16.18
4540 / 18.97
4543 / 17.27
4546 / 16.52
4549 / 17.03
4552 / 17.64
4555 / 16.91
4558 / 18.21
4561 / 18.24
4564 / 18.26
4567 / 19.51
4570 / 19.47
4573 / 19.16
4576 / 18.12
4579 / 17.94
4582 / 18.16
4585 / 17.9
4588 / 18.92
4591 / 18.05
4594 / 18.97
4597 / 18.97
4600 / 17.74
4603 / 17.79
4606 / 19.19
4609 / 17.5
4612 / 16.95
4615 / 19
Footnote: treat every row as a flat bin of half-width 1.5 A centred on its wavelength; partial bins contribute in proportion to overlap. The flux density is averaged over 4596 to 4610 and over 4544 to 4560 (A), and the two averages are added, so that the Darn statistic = 35.5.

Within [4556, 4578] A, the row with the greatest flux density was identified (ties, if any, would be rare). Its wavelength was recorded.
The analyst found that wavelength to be 4567 A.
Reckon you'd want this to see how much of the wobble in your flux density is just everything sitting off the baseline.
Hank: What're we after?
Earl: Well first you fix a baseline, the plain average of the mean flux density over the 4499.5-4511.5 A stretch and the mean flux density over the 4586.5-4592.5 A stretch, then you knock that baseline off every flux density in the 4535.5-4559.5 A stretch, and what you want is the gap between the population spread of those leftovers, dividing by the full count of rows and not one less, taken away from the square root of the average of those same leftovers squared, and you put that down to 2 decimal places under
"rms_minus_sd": 0.48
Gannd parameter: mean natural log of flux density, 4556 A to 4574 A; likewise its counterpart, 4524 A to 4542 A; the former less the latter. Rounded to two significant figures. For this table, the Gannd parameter 0.12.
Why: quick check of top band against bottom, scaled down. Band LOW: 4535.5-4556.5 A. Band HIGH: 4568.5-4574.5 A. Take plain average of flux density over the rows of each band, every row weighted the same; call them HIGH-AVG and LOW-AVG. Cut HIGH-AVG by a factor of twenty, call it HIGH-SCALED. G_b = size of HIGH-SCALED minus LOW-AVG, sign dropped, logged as 16.25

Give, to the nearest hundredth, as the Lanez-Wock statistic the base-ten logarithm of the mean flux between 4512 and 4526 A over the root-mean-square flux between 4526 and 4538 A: 0.06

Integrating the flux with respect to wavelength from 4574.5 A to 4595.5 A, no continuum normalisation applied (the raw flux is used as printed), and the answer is 384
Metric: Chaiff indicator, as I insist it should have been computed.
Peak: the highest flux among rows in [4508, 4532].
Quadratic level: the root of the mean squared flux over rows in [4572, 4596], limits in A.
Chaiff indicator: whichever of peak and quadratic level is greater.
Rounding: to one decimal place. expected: 19.2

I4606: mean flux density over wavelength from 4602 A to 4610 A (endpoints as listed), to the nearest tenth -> 18.2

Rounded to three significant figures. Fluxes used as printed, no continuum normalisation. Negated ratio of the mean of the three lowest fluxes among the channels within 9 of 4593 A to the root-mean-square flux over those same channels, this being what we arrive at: -0.971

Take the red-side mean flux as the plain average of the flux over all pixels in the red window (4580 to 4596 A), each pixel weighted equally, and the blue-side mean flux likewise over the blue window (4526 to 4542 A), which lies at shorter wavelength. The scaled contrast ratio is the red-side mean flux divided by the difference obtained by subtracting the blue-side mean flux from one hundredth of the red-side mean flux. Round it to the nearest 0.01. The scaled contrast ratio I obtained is -1.12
